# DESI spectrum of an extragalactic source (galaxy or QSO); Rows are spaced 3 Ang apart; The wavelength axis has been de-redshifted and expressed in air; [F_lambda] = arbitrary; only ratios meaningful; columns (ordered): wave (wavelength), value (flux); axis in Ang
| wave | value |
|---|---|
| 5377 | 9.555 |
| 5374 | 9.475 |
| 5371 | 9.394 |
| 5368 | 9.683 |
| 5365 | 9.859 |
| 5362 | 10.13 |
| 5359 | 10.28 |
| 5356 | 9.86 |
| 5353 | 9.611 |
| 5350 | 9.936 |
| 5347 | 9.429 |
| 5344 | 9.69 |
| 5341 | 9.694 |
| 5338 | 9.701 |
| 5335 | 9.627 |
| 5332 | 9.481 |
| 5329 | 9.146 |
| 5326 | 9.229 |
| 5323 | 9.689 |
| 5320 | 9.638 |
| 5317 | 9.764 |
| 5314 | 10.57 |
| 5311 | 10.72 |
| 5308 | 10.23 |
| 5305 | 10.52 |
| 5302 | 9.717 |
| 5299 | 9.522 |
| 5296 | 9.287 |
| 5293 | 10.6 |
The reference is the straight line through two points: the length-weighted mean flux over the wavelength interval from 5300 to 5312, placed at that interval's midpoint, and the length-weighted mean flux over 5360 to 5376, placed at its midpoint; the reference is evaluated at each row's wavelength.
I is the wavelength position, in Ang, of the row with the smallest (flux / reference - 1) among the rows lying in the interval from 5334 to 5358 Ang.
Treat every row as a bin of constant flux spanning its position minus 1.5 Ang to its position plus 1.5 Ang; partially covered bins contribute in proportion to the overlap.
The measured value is 5347 Ang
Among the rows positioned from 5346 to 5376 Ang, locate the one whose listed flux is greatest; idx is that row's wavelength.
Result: 5359 Ang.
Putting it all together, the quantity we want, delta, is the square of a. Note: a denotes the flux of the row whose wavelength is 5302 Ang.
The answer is 94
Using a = 9.717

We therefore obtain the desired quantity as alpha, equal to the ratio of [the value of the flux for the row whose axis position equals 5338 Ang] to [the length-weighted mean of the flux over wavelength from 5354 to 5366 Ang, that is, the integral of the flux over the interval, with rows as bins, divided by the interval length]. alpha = 0.97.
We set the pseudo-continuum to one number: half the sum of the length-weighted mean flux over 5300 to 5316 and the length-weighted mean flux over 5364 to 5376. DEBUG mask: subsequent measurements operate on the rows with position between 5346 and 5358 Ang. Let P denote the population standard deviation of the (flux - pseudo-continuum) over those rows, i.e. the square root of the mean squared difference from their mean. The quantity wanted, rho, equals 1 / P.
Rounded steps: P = 0.20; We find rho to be 5.0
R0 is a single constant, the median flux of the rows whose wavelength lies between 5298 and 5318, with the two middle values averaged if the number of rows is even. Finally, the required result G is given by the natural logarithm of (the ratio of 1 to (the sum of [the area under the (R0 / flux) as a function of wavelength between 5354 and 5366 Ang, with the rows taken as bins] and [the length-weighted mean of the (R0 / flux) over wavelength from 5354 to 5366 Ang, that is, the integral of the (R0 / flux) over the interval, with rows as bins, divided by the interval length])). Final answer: -2.59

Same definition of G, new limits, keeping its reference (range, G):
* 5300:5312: -2.56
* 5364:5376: -2.63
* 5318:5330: -2.64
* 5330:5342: -2.63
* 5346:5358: -2.61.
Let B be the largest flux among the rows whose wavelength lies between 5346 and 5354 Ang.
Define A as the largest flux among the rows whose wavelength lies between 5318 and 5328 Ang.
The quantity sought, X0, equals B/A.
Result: 1.03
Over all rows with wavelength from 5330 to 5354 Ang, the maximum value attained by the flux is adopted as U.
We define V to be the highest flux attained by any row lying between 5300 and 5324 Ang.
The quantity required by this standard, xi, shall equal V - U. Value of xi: 0.8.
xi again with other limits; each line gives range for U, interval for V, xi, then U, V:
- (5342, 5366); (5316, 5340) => -0.5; 10.28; 9.764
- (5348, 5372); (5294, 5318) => 0.4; 10.28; 10.72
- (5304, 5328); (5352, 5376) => -0.4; 10.72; 10.28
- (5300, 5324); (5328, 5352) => -0.8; 10.72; 9.936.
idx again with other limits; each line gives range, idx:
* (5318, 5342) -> 5338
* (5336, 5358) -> 5350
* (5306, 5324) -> 5311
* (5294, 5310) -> 5305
